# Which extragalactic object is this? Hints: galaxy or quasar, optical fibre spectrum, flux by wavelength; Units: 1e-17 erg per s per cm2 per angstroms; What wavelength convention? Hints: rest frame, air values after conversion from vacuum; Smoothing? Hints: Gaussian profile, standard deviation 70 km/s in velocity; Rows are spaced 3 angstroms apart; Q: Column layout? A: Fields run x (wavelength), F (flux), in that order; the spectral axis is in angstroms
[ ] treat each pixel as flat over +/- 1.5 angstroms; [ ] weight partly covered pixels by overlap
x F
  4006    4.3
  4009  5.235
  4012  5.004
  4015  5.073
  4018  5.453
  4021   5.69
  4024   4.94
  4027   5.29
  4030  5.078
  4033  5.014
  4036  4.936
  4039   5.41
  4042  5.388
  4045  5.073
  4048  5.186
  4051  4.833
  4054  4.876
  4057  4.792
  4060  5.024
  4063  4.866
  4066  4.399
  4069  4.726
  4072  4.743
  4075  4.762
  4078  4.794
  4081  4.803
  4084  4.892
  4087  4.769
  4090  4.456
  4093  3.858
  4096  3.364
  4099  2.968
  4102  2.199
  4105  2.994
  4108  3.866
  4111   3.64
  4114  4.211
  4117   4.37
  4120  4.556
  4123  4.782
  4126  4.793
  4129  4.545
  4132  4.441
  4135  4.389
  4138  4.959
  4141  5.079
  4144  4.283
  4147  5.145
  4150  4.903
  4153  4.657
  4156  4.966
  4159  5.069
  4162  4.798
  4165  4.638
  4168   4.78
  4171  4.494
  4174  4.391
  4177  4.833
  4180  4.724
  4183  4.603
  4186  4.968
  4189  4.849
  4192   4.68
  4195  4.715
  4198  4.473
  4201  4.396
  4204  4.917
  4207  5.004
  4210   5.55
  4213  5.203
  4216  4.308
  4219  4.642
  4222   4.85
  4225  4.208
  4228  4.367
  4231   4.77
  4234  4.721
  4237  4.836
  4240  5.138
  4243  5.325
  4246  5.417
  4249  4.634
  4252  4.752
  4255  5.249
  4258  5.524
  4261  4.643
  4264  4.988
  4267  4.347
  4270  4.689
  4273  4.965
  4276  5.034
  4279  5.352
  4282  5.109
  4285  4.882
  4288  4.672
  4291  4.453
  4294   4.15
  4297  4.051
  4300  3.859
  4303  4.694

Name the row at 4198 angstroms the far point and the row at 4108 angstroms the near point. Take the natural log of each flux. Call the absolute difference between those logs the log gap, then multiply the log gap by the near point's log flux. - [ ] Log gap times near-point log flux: 0.20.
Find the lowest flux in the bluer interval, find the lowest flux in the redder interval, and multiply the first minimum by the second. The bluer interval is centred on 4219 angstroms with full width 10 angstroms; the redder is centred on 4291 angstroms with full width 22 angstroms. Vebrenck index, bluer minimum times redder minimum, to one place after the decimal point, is 16.6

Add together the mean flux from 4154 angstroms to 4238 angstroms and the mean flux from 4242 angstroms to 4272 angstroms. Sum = 9.7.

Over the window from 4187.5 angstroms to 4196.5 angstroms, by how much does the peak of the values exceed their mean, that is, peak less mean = 0.10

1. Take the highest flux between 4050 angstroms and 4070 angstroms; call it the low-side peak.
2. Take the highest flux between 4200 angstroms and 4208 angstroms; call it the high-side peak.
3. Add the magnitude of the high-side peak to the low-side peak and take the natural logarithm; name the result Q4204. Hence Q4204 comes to 2.305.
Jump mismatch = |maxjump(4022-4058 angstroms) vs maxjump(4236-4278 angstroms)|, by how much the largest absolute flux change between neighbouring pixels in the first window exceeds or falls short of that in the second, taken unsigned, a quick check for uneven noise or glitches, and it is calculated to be 0.41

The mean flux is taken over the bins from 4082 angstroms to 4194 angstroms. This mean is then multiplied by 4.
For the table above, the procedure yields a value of 17.7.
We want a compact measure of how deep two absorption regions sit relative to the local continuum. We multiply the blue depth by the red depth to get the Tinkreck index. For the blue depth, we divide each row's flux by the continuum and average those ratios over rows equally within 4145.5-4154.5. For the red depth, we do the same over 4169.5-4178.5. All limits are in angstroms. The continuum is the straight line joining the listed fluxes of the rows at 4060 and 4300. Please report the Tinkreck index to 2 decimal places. 1.09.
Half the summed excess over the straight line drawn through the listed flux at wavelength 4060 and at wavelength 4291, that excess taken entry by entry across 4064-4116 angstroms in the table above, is -7.4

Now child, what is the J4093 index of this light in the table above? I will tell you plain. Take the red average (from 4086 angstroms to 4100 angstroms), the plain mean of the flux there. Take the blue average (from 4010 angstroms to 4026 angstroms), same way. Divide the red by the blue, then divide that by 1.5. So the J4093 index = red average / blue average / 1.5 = 0.495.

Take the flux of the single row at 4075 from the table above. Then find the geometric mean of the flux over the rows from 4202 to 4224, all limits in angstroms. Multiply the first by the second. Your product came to 23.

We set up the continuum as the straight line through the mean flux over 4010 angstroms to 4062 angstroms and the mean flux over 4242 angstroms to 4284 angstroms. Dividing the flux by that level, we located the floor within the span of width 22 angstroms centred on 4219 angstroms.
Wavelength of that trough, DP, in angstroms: 4225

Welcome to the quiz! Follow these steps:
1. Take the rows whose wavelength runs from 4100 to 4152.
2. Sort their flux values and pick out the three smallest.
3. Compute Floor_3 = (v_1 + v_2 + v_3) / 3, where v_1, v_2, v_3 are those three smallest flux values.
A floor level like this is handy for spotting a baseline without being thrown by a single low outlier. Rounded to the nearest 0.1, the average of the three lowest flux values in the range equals 2.9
